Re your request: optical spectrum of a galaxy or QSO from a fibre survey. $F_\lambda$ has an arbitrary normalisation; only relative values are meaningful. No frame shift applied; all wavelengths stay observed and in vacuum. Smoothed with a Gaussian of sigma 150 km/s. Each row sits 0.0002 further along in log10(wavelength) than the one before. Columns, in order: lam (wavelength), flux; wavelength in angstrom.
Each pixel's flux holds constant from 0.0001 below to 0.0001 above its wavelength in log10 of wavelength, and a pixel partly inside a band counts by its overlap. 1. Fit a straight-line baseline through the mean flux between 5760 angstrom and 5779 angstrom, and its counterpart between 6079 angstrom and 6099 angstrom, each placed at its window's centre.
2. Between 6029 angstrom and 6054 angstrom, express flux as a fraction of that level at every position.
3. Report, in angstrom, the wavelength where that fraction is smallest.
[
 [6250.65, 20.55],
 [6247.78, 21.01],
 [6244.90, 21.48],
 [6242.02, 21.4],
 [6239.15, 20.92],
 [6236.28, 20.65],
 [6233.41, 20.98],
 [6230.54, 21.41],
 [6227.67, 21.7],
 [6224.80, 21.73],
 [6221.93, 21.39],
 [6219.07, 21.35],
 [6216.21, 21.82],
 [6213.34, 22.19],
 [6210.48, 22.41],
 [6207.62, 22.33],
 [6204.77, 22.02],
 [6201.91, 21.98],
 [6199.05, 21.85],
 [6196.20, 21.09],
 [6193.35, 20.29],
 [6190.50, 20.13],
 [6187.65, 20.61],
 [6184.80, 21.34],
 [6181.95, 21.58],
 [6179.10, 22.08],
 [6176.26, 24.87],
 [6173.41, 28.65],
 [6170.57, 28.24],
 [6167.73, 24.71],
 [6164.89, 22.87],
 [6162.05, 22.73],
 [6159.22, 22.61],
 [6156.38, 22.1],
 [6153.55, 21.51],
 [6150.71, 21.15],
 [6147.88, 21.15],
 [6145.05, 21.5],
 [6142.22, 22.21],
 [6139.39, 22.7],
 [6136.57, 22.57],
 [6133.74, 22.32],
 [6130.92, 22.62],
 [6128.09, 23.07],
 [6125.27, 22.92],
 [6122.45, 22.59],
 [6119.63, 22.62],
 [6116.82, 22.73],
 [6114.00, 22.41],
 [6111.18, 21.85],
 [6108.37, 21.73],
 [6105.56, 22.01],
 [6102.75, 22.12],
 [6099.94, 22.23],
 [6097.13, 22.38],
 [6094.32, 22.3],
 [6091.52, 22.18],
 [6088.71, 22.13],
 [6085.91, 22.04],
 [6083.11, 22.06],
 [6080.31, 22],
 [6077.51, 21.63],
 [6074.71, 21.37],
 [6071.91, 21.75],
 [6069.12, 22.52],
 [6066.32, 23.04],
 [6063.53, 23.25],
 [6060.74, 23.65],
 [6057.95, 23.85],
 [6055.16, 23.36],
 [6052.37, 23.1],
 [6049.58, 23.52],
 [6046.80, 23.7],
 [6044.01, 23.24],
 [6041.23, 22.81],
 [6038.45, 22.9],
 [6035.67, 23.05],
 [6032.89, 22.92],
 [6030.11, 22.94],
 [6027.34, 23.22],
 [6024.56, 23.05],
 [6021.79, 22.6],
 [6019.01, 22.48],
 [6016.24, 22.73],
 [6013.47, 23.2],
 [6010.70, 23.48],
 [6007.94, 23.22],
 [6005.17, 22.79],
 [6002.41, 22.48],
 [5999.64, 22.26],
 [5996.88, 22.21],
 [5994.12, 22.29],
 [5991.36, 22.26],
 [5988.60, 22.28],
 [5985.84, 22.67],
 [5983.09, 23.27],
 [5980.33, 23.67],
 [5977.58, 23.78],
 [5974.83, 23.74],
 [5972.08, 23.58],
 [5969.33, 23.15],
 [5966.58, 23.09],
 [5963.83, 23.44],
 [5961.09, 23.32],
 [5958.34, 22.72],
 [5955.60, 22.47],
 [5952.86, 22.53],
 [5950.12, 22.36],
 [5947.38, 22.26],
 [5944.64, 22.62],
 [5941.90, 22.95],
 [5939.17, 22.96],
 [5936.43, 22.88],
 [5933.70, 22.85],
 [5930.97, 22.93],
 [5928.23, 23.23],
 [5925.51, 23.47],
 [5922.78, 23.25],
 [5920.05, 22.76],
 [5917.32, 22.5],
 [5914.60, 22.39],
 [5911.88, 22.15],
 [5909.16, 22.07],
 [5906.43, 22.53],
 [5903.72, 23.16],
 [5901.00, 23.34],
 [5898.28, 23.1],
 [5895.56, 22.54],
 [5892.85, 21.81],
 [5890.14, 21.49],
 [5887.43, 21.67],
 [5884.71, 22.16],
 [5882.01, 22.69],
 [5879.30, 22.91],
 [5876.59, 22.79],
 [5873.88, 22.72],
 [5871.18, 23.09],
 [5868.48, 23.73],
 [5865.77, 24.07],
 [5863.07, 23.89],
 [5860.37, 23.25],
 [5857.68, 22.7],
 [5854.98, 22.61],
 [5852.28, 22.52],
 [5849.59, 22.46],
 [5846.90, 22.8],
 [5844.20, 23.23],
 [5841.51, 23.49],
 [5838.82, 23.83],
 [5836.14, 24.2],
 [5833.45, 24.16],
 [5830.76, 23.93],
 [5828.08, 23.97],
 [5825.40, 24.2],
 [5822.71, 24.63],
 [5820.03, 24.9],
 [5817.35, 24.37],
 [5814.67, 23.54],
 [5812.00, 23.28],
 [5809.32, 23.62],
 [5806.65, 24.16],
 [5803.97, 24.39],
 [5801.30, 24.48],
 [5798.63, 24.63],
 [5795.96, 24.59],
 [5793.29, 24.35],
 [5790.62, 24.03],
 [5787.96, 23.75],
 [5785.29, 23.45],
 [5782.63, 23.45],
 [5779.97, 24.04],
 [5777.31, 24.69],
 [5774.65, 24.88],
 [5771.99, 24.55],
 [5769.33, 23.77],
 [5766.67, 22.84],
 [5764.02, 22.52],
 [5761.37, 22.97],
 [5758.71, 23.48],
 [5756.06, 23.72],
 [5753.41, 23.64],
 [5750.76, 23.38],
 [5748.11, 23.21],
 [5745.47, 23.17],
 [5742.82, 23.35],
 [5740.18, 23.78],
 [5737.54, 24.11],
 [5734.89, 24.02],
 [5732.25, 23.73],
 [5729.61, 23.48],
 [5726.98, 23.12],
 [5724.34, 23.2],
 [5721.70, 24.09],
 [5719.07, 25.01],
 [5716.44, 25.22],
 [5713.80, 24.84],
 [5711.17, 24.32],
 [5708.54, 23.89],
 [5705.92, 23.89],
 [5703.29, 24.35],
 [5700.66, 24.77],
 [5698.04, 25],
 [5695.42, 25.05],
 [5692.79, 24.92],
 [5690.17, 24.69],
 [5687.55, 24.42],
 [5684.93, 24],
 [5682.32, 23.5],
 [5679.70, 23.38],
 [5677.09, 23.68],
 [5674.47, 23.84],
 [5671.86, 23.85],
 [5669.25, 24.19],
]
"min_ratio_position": 6041.23 angstrom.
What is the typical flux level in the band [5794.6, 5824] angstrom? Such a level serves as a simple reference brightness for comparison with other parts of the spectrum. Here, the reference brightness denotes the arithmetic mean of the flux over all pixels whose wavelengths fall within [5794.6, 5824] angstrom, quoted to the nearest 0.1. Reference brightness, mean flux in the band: 24.2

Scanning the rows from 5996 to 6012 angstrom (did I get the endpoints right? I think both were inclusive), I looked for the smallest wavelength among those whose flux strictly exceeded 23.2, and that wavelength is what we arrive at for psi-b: 6007.94 angstrom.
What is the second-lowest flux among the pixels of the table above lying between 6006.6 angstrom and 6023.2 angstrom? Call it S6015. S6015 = 22.6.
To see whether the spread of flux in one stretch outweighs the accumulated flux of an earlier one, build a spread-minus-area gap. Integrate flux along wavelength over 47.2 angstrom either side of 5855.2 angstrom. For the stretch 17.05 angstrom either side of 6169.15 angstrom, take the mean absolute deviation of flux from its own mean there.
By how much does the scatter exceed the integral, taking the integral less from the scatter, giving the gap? -2192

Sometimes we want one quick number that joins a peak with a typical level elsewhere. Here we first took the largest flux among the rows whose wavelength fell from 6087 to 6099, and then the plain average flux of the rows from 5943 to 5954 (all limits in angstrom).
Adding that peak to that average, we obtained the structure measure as 44.8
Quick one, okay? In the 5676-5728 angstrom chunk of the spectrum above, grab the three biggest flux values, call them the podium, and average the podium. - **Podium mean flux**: 25.1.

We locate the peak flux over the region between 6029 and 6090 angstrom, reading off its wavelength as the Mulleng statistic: 6057.95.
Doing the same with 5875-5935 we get 5925.51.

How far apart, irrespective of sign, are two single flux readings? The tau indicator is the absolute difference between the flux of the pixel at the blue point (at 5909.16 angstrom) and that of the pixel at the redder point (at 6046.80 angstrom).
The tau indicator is 1.6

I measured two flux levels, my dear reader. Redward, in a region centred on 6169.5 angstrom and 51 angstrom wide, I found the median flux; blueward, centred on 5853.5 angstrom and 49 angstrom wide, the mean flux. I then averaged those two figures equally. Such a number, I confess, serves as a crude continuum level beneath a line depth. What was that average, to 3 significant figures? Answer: 22.6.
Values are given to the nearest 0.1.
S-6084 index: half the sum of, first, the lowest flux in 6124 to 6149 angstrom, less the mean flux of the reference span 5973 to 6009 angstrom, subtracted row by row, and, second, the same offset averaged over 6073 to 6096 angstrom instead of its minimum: -1.3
